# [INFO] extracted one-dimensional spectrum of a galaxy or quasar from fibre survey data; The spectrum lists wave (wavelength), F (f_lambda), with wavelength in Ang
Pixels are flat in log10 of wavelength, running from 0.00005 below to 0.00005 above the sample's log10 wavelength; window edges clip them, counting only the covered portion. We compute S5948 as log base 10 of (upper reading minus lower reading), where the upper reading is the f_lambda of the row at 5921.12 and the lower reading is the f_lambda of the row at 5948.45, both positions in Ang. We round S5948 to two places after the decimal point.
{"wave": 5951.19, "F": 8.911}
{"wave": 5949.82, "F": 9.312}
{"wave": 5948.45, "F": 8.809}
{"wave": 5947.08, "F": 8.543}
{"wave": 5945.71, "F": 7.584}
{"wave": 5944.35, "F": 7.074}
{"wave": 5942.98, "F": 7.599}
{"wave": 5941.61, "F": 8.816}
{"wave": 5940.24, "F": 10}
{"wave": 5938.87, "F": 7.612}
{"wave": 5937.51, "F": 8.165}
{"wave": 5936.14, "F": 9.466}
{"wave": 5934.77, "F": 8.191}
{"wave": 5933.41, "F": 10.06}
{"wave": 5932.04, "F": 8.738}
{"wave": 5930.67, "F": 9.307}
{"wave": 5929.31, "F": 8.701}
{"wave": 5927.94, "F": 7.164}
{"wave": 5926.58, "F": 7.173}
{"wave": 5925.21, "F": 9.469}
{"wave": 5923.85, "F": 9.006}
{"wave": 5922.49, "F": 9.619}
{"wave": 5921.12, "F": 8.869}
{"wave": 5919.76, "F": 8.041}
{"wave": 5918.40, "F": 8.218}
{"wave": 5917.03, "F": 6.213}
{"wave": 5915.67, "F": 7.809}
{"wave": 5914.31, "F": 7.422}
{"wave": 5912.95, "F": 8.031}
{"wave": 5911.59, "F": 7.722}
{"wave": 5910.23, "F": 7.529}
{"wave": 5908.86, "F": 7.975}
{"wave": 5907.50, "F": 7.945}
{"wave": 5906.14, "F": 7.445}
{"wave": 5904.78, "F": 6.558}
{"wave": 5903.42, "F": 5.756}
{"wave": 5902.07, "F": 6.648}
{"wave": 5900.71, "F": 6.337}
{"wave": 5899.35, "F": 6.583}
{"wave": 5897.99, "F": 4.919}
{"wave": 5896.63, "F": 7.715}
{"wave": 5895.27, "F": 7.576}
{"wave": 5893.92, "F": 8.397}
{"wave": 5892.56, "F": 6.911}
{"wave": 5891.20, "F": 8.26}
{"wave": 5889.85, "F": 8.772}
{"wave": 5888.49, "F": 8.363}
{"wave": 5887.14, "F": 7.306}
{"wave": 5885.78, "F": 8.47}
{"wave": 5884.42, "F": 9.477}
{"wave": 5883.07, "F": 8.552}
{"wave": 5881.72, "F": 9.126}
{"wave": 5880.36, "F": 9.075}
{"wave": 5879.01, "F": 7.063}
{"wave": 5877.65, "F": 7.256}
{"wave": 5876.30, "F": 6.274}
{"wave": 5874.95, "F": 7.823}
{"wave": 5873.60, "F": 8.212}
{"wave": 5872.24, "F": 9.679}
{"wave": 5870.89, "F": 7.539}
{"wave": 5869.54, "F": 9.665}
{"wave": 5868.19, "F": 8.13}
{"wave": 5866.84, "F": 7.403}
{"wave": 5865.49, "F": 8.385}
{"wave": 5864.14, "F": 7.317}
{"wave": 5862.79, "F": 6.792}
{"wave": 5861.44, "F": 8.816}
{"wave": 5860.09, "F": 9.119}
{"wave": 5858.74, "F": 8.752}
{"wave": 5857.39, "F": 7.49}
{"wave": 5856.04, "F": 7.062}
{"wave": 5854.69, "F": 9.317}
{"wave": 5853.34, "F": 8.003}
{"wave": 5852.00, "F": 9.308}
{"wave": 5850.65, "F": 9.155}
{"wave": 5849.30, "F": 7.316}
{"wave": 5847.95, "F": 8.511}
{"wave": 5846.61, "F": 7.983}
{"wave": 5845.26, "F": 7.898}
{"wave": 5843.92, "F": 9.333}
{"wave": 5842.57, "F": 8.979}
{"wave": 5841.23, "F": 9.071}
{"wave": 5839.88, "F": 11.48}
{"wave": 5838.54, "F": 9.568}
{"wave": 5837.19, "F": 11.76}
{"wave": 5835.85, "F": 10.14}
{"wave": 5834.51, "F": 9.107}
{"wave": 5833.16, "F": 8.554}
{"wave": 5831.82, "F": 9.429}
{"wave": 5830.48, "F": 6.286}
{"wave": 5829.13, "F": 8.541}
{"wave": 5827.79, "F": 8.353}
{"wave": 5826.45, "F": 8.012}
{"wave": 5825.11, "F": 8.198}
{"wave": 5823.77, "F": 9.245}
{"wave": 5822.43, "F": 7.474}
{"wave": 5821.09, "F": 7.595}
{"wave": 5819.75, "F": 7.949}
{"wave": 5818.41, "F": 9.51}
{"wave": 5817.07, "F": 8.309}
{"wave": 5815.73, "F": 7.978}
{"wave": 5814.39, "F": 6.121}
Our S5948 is -1.22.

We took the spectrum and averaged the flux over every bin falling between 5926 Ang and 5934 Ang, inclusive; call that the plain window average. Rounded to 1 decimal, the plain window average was 8.5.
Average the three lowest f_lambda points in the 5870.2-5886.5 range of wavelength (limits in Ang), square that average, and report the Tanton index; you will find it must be 47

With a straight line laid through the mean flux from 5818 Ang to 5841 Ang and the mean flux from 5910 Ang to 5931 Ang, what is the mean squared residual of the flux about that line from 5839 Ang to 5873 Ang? 1.07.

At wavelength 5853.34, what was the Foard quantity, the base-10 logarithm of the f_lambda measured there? 0.90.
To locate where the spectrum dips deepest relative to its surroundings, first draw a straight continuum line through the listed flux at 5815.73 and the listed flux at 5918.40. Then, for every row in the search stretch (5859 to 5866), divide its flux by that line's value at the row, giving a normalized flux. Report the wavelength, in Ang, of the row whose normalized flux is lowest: 5862.79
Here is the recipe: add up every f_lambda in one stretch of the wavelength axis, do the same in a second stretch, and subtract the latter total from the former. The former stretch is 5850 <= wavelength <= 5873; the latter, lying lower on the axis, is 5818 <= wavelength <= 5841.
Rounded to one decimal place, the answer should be -9.3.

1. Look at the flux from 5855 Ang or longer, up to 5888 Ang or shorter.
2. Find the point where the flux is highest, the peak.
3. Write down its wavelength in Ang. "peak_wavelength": 5872.24 Ang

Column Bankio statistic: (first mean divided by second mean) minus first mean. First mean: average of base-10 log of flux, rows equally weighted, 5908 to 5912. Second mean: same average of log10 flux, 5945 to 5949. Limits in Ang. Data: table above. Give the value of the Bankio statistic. 0.08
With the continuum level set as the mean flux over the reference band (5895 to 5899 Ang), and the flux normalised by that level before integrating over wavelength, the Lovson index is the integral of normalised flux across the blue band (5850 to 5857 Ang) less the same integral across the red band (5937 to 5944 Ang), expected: 0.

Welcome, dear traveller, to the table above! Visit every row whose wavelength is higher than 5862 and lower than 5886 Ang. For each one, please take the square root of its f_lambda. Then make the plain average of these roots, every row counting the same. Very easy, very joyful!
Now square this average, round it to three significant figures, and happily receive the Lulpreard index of 8.09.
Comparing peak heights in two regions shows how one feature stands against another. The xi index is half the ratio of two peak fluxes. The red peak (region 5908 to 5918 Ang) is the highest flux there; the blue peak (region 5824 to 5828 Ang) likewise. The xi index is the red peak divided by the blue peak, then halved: 0.48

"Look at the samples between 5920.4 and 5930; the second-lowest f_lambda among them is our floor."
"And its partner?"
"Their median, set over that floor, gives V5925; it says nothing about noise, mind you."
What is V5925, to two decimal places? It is 1.24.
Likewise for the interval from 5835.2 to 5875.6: 1.22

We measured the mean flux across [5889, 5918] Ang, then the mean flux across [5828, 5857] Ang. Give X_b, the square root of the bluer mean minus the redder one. 1.3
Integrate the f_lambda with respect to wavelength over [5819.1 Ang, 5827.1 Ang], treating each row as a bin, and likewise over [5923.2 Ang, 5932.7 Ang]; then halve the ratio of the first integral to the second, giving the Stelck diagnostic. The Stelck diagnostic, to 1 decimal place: 0.4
